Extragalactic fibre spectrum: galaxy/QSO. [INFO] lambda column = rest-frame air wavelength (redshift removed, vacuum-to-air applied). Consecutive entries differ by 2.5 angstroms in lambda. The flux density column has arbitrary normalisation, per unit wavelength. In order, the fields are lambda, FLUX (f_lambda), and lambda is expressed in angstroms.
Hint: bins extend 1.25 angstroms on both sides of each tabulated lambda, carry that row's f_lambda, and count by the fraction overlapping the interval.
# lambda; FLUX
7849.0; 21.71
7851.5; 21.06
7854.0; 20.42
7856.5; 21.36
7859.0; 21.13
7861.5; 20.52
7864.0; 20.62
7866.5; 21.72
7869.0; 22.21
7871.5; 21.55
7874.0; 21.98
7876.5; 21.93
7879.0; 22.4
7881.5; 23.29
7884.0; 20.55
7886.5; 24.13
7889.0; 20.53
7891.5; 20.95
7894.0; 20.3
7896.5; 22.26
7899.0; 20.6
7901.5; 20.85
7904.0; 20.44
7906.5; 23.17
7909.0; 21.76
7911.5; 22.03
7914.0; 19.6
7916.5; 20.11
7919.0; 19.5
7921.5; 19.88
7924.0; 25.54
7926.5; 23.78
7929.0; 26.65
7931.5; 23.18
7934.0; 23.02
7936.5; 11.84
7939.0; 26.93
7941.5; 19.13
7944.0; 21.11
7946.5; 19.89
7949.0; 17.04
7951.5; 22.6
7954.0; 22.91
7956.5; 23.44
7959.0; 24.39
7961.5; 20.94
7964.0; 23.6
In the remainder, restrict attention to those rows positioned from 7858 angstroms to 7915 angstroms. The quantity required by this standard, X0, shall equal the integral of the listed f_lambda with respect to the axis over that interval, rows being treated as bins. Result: 1226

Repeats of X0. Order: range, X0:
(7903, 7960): 1234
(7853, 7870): 359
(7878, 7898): 436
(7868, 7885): 374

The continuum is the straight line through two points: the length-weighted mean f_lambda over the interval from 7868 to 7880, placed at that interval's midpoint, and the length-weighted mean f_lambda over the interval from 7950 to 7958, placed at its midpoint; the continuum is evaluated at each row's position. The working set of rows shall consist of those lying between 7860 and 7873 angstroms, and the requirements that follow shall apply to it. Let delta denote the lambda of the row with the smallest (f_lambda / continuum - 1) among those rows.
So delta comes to 7861.5 angstroms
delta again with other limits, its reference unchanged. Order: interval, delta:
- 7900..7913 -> 7904.0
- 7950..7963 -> 7961.5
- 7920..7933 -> 7921.5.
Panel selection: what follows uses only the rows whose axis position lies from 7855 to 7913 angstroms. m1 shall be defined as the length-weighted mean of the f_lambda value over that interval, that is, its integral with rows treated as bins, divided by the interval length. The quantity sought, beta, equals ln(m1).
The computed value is 3.071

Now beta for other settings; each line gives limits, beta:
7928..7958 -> 3.066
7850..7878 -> 3.060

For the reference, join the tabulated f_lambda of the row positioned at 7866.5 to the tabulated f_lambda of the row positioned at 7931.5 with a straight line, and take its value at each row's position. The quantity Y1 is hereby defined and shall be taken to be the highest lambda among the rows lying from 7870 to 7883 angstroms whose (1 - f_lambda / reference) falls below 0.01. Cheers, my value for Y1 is 7881.5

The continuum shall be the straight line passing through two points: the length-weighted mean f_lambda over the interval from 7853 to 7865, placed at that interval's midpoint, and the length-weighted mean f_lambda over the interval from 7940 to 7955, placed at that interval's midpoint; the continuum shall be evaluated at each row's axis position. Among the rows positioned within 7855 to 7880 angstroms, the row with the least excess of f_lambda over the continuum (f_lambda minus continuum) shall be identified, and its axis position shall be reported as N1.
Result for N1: 7861.5 angstroms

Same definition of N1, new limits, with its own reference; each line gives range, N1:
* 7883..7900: 7894.0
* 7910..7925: 7919.0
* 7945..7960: 7949.0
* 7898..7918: 7914.0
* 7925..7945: 7936.5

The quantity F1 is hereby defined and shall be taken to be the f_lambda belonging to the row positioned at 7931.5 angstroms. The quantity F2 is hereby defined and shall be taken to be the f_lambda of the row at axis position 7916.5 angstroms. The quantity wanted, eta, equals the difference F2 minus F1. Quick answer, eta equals -3.1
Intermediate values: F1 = 23.18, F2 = 20.11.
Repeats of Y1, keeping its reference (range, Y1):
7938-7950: 7939.0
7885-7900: 7896.5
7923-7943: 7939.0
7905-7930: 7929.0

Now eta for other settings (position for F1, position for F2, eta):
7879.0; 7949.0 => -5.4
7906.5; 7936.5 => -11.3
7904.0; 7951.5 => 2.2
